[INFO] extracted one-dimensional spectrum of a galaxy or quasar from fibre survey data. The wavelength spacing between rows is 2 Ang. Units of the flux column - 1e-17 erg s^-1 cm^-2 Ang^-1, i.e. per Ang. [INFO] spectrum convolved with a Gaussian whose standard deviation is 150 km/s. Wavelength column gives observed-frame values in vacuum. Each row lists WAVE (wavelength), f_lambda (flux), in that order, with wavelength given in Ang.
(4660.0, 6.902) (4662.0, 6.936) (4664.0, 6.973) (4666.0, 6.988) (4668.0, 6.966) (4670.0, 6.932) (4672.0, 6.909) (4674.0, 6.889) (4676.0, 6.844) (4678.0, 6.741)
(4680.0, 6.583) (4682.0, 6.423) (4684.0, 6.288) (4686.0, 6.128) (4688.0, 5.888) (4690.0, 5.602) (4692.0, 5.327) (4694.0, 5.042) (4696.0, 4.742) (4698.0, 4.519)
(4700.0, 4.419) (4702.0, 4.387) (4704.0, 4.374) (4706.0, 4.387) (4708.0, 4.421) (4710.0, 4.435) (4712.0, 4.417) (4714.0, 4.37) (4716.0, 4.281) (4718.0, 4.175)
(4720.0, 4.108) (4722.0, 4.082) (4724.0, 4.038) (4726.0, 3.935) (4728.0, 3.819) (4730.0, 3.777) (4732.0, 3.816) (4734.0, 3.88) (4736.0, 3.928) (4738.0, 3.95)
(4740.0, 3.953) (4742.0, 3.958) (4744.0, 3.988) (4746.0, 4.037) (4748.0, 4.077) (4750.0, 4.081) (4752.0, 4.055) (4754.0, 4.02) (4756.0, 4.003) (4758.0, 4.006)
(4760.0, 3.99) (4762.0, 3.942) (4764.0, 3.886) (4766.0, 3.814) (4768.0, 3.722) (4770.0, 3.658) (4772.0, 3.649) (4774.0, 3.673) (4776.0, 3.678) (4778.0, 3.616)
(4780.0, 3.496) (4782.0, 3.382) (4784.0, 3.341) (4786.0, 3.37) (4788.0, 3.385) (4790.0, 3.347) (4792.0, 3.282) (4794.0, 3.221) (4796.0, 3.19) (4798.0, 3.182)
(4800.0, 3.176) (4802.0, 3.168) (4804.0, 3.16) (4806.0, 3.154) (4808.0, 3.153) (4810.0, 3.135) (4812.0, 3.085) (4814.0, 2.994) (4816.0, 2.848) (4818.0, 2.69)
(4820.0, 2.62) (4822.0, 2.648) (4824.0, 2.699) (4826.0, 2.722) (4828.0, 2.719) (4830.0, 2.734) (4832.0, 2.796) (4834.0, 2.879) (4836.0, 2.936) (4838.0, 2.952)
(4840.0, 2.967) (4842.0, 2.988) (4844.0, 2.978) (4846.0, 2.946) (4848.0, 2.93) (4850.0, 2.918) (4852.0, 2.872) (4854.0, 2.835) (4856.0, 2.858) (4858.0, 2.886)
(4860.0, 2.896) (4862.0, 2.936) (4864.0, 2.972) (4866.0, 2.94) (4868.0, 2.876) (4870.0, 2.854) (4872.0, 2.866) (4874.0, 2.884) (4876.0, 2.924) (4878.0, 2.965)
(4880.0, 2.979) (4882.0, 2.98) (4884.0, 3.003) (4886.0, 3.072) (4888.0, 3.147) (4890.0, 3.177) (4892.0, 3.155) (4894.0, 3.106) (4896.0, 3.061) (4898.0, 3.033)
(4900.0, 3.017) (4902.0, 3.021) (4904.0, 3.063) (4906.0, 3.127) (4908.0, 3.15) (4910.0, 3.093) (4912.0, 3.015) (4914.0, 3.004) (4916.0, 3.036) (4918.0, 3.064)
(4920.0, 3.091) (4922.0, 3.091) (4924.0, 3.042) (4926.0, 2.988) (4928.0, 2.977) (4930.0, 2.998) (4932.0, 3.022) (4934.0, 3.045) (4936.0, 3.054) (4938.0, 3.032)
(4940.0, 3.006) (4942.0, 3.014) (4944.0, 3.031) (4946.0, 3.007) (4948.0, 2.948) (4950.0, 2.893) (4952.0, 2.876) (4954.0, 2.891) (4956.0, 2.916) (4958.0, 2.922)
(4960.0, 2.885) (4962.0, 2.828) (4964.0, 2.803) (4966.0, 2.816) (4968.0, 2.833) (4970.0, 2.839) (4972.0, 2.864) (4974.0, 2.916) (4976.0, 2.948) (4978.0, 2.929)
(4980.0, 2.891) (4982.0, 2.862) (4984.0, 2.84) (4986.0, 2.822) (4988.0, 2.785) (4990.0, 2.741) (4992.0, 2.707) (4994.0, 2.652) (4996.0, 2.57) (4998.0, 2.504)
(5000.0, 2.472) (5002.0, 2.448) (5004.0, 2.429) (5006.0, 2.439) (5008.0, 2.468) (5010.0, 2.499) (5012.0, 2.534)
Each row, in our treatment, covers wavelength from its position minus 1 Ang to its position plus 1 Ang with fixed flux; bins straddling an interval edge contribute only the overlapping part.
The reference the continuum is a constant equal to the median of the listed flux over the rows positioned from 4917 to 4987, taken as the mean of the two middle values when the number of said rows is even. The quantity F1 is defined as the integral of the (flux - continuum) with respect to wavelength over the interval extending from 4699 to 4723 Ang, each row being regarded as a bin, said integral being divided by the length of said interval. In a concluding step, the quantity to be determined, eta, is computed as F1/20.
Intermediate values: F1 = 1.4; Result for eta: 0.070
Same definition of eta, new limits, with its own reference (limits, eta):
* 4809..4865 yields -0.003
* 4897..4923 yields 0.007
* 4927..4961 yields 0.002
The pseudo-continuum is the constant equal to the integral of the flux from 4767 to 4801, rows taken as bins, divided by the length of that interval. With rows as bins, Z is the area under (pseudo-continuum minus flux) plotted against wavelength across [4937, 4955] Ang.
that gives 8.4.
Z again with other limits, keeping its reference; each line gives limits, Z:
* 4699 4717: -17.2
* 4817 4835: 12.8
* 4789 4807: 4.0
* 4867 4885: 9.1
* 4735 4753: -10.3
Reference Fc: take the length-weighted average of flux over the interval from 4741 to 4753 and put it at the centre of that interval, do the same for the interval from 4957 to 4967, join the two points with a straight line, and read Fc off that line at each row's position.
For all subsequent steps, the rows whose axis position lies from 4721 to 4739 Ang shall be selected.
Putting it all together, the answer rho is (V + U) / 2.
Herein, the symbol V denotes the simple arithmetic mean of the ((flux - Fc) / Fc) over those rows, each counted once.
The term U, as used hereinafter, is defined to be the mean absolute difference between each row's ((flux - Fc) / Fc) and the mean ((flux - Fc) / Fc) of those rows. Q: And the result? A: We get -0.02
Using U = 0.018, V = -0.05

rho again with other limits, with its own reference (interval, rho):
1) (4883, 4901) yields -0.02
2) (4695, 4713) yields 0.03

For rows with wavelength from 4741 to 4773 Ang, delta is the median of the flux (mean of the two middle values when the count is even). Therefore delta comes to 4.0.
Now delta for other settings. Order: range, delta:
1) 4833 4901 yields 2.9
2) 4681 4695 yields 5.9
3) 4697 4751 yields 4.1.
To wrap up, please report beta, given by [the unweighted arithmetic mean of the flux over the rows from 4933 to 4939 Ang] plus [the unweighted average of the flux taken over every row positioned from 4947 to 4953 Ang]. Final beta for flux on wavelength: 5.9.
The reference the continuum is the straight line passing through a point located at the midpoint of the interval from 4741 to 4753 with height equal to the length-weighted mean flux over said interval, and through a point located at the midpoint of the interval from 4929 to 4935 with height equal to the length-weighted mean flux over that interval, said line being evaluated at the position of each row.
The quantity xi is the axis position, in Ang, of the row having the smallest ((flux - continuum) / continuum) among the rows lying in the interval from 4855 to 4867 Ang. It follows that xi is 4856.0 Ang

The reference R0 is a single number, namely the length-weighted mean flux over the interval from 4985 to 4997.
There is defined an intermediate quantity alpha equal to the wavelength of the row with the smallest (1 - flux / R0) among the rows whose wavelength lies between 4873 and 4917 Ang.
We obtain 4890.0 Ang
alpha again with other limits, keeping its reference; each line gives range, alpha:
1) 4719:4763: 4720.0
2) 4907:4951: 4908.0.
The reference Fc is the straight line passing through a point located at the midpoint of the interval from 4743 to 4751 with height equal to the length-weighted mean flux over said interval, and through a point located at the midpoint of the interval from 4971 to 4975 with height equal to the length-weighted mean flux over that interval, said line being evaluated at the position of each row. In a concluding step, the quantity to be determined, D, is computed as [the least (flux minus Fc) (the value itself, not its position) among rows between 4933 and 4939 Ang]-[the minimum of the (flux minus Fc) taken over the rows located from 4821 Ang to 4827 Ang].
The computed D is 1.0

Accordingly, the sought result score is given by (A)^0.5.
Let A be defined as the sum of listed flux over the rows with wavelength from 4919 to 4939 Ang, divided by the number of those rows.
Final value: 1.74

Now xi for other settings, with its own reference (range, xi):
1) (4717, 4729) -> 4728.0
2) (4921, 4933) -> 4928.0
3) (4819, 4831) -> 4820.0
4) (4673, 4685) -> 4684.0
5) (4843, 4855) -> 4854.0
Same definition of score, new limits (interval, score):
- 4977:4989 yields 1.69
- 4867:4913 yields 1.74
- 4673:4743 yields 2.19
